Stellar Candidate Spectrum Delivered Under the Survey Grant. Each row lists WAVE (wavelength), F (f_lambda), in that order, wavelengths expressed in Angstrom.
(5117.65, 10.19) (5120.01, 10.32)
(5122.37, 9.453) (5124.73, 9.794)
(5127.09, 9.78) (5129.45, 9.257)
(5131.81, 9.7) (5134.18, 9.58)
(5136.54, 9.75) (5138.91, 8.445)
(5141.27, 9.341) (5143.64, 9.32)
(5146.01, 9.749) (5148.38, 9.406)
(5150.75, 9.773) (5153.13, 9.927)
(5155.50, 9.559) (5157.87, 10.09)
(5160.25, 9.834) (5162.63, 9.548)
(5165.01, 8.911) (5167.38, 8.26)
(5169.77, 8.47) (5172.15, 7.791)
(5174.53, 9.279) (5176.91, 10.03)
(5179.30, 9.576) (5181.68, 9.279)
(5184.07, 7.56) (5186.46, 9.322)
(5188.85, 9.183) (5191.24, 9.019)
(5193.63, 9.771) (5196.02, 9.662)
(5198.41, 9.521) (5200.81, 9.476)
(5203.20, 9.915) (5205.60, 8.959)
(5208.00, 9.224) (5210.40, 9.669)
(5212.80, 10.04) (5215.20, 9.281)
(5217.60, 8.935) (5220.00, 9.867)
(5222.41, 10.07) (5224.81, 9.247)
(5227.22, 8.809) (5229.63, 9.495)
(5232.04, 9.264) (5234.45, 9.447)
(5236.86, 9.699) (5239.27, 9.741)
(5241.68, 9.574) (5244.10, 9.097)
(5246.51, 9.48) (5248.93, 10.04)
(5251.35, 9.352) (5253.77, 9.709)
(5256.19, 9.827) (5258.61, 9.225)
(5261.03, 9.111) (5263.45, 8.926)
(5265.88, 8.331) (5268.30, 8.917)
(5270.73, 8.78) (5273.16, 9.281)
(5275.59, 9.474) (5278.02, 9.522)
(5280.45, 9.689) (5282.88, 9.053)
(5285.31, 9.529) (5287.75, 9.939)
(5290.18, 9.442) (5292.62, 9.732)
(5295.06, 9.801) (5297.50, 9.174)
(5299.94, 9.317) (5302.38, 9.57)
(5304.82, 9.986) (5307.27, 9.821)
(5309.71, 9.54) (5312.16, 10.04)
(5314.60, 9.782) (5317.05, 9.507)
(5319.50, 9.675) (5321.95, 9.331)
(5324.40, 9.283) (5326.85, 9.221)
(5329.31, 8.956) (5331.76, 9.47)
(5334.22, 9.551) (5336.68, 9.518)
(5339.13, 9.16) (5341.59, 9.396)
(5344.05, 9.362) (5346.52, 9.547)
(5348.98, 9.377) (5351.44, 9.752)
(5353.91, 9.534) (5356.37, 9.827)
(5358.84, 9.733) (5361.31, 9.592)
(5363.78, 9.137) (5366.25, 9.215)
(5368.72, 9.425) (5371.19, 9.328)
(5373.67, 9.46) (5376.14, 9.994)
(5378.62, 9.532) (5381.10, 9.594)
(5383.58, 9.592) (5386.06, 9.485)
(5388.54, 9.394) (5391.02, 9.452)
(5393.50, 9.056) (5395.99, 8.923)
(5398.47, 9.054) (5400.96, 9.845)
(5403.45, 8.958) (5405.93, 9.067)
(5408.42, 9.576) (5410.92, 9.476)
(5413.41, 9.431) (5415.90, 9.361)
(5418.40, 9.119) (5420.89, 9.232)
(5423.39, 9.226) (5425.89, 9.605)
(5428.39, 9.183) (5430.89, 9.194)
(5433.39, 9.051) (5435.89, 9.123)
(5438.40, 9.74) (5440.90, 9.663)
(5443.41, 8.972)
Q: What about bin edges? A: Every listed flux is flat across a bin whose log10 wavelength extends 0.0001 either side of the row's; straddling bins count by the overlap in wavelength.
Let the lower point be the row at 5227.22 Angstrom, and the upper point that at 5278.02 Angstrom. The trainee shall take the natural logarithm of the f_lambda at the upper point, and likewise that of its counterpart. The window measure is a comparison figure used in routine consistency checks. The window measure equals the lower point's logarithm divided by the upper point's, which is 0.97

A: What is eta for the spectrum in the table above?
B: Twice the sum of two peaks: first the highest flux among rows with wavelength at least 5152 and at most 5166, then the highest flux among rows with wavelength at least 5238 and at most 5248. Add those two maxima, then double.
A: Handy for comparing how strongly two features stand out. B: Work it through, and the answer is 39.7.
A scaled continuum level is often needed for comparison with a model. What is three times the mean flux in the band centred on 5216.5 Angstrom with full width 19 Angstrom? 28.6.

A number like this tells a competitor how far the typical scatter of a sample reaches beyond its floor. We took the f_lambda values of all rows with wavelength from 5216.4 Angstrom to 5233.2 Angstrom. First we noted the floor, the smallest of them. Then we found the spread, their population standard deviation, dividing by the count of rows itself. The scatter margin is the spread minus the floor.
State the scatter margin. -8.4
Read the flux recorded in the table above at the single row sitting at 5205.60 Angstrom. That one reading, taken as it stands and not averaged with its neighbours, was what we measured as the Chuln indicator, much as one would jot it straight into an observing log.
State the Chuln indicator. 8.959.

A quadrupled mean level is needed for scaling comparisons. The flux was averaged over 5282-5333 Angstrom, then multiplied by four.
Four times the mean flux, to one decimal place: 38.1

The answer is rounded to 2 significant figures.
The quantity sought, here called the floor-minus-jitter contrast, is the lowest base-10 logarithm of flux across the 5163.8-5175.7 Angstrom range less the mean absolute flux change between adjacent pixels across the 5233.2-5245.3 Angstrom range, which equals 0.66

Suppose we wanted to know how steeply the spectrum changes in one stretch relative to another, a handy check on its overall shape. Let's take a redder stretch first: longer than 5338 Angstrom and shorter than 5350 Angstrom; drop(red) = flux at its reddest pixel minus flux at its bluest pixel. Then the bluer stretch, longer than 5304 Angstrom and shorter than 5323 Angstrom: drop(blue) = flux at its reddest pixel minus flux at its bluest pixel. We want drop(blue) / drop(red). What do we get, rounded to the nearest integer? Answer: -3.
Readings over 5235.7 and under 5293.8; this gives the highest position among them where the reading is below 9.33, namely 5282.88 Angstrom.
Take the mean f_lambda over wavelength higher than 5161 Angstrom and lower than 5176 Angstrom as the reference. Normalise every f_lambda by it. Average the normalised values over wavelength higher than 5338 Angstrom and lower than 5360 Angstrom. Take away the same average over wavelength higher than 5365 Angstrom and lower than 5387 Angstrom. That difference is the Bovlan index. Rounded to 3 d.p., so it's 0.001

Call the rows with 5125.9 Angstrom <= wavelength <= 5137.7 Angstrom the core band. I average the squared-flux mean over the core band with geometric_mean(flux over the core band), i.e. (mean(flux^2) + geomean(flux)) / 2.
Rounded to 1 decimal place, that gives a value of 51.0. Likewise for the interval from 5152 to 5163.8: 52.9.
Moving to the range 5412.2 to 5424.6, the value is 47.6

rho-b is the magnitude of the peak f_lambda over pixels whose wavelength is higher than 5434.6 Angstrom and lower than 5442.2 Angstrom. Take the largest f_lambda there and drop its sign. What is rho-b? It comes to 9.74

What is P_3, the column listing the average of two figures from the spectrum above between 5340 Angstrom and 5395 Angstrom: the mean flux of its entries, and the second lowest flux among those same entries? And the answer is 9.31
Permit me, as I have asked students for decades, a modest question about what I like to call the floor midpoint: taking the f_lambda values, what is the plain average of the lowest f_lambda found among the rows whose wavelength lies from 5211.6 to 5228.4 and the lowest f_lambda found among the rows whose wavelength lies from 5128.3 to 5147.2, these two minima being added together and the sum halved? 8.63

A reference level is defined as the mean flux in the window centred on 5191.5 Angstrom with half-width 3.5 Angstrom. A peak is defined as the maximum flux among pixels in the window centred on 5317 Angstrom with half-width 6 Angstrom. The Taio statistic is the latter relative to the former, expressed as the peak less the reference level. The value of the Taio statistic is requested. 0.7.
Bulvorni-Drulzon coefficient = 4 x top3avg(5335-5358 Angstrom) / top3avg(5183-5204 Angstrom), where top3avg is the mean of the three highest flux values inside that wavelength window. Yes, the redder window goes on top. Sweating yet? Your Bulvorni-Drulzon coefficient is 3.97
